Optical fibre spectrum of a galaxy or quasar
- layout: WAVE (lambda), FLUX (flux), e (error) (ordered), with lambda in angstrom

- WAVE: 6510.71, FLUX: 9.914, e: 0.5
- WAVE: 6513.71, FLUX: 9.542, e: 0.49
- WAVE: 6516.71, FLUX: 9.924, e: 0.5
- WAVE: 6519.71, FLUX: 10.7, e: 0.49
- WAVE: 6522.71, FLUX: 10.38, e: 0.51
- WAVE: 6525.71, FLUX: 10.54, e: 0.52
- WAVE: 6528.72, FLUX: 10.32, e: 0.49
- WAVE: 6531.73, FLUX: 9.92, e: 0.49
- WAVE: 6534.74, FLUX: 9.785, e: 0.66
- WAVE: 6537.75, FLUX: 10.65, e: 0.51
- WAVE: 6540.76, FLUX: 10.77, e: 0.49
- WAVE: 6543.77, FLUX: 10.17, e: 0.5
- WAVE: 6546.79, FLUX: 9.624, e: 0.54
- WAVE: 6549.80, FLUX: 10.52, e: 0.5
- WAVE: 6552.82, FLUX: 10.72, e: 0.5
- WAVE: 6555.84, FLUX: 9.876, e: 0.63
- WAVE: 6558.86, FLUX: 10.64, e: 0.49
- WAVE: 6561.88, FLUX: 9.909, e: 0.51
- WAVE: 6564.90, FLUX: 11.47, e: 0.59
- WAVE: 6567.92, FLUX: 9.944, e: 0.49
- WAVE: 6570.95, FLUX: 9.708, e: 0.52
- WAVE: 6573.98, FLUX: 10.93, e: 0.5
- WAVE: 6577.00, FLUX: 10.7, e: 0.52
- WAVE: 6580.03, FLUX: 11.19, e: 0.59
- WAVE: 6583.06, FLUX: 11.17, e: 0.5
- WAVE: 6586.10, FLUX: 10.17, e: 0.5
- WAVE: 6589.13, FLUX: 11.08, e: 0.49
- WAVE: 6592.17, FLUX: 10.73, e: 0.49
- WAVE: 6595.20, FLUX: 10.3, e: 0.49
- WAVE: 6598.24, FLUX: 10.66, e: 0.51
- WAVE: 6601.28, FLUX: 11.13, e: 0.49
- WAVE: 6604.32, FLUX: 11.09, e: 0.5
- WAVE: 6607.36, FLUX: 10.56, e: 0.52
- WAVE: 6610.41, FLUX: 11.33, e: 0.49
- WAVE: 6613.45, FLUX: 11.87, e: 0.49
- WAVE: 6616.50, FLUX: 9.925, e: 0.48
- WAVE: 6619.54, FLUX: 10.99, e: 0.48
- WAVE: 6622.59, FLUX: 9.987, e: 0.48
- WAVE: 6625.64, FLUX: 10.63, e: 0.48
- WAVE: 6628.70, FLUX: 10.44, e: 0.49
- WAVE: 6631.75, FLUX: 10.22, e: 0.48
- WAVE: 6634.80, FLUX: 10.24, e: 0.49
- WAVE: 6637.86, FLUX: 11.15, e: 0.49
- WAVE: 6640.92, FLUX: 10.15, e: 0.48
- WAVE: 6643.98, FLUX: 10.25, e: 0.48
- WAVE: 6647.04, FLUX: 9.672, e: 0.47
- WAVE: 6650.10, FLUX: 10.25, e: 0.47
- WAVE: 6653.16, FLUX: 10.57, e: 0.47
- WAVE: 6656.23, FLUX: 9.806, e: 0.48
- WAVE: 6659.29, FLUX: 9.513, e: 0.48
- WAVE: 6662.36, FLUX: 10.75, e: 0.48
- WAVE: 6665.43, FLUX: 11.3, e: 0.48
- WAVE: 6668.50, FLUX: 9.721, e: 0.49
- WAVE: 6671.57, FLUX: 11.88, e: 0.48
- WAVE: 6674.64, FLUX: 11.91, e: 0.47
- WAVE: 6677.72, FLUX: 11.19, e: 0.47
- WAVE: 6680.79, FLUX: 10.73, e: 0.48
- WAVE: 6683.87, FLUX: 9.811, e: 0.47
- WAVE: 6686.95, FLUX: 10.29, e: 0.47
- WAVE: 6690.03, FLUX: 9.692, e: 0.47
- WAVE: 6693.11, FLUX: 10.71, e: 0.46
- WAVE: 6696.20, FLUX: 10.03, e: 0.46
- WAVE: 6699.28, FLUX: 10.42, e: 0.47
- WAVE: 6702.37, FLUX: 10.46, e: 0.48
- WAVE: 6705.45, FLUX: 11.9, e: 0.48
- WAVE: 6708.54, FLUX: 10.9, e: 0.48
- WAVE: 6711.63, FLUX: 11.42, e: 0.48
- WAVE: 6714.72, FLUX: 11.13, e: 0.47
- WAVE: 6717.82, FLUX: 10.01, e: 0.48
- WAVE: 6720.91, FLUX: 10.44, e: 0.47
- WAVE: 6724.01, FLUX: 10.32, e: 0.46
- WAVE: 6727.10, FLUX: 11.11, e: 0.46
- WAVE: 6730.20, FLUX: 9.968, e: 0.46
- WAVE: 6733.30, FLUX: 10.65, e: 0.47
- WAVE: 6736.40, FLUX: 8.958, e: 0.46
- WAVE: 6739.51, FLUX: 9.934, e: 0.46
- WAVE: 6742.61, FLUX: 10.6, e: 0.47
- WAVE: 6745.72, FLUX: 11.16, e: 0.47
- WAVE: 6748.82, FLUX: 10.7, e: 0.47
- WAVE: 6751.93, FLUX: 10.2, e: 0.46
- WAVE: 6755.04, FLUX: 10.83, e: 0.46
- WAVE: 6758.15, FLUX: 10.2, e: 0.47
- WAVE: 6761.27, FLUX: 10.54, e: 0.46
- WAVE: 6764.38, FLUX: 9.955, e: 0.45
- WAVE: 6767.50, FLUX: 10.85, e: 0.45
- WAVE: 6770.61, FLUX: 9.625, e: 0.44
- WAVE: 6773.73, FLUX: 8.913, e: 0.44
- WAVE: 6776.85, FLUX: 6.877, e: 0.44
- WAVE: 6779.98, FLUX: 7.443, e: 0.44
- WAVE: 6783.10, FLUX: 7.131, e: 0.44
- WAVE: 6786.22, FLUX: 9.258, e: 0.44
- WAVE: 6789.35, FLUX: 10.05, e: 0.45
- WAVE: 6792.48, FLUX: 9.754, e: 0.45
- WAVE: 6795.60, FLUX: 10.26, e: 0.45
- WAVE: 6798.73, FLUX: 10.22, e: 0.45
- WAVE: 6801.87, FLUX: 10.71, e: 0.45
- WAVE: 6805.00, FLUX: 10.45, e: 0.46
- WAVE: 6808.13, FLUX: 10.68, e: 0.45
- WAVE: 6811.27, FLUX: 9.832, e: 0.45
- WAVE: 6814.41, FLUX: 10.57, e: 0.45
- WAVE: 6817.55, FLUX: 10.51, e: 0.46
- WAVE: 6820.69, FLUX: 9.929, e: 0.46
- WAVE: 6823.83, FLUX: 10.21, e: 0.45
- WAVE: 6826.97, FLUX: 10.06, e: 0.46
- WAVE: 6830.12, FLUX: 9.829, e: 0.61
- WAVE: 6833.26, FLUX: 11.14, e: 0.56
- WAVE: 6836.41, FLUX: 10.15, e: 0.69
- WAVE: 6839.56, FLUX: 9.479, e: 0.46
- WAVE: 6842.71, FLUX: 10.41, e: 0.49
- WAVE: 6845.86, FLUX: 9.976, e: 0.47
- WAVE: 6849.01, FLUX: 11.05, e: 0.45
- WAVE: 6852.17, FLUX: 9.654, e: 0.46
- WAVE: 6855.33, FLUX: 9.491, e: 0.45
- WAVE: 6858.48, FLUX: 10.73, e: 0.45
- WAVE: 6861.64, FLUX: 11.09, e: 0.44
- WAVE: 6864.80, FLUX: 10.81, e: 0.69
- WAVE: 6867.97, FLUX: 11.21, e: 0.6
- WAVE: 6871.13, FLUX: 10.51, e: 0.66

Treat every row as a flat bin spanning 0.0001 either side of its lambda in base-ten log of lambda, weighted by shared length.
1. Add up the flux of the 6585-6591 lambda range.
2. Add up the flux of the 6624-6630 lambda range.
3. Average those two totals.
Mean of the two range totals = 21.2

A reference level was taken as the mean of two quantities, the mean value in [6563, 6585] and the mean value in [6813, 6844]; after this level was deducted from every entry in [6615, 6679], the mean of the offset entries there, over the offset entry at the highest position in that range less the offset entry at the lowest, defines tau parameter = 0.0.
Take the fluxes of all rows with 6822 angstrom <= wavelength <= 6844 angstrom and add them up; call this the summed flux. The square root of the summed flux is 8.44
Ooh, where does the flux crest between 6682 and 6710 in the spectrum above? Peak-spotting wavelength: 6705.45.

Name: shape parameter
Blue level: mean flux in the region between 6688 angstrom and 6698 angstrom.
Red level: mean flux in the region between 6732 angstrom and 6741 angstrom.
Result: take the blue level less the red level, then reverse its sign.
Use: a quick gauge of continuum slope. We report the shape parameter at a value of -0.3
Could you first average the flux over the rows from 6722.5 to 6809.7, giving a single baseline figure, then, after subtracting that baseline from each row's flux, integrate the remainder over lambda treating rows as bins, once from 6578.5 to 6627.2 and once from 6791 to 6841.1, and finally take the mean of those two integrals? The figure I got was 30.1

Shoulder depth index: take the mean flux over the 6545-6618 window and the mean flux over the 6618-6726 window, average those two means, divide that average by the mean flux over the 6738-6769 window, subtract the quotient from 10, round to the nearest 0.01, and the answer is 8.99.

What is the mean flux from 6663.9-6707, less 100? -89.3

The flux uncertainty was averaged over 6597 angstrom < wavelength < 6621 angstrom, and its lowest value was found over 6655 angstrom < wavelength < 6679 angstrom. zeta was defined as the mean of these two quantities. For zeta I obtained 0.482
